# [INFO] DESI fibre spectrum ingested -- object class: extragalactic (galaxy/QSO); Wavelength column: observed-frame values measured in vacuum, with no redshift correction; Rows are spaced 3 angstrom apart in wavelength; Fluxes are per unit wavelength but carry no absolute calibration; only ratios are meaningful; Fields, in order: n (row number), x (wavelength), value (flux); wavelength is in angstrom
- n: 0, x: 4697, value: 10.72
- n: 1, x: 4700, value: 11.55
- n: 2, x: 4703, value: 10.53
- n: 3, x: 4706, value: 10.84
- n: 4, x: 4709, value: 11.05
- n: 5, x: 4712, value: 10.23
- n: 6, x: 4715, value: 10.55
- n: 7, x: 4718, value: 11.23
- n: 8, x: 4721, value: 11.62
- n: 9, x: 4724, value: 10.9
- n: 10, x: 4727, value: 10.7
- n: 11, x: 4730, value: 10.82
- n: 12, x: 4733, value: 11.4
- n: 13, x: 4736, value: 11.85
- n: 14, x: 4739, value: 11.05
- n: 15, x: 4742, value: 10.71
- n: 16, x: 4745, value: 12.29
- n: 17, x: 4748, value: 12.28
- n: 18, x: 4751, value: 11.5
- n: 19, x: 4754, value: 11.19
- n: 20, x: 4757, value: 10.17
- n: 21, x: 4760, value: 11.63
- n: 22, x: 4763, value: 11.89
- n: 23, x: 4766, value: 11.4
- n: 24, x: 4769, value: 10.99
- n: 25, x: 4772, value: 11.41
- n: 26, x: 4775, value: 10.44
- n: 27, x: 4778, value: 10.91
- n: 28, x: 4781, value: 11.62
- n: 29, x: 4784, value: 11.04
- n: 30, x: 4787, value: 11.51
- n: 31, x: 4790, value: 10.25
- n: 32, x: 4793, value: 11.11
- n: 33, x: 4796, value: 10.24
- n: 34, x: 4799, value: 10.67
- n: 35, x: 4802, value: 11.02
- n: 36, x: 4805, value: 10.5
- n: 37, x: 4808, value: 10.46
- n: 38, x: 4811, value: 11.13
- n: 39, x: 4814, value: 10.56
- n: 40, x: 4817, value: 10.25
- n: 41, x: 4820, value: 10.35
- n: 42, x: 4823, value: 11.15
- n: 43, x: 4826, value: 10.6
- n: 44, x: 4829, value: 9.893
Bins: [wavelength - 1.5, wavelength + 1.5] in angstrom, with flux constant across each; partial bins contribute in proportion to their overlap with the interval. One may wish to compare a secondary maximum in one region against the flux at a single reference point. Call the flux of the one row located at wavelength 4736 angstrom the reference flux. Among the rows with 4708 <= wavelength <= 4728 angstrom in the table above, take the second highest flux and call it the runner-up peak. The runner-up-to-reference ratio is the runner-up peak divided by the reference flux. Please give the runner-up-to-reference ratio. 0.95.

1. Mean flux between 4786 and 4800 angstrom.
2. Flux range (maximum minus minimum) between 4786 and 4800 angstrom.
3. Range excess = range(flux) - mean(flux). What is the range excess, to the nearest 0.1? -9.5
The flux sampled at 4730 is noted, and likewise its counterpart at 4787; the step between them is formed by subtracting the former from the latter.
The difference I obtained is 0.7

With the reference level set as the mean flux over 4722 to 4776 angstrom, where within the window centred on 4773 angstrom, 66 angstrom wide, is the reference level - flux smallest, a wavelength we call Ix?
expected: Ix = 4745 angstrom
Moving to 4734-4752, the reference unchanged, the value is 4745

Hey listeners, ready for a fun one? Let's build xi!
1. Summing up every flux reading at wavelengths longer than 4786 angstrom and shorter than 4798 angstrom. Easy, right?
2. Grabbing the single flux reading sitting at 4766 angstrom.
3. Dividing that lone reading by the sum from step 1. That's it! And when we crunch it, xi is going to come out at 0.264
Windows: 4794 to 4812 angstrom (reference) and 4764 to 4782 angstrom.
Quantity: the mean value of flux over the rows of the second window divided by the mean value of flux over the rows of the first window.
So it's 1.04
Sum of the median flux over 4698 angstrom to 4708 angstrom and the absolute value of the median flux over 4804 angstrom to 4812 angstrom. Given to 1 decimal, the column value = 21.3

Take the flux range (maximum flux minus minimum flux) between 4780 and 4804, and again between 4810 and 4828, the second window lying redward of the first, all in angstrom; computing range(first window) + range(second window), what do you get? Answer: 2.28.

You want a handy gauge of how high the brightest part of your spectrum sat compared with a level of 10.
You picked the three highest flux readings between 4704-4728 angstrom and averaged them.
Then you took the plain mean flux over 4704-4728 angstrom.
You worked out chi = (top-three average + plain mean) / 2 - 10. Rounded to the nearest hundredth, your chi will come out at 1.09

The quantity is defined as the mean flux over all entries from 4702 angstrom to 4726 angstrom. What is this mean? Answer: 10.87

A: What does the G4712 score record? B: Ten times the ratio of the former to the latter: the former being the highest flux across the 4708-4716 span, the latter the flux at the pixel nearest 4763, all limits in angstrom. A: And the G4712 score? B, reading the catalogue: 9.3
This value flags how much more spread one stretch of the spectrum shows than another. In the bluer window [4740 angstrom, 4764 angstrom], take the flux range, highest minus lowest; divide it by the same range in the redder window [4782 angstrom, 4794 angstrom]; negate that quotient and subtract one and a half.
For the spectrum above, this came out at -3.2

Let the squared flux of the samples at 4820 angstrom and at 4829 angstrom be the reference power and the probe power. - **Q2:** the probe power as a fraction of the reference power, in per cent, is 91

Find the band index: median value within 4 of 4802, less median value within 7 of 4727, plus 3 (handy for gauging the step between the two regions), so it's 2.8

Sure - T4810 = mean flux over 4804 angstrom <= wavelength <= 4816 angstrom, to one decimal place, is 10.7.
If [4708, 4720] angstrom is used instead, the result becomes 10.8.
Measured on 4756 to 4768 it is 11.3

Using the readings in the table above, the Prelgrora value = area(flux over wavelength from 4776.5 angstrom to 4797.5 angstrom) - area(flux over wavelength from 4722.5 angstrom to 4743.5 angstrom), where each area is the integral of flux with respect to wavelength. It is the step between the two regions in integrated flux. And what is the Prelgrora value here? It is -2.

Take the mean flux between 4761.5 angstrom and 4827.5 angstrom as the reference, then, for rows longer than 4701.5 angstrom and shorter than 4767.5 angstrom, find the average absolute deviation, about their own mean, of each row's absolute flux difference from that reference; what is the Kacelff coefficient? 0.32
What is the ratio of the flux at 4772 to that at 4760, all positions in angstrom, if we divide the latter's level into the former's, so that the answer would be 0.98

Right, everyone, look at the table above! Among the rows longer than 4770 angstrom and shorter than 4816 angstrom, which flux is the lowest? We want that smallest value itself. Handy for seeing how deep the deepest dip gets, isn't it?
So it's 10.24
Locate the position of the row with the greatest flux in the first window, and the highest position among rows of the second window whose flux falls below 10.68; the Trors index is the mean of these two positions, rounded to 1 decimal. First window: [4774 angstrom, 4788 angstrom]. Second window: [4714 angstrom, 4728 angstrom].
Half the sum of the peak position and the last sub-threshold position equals 4748.0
